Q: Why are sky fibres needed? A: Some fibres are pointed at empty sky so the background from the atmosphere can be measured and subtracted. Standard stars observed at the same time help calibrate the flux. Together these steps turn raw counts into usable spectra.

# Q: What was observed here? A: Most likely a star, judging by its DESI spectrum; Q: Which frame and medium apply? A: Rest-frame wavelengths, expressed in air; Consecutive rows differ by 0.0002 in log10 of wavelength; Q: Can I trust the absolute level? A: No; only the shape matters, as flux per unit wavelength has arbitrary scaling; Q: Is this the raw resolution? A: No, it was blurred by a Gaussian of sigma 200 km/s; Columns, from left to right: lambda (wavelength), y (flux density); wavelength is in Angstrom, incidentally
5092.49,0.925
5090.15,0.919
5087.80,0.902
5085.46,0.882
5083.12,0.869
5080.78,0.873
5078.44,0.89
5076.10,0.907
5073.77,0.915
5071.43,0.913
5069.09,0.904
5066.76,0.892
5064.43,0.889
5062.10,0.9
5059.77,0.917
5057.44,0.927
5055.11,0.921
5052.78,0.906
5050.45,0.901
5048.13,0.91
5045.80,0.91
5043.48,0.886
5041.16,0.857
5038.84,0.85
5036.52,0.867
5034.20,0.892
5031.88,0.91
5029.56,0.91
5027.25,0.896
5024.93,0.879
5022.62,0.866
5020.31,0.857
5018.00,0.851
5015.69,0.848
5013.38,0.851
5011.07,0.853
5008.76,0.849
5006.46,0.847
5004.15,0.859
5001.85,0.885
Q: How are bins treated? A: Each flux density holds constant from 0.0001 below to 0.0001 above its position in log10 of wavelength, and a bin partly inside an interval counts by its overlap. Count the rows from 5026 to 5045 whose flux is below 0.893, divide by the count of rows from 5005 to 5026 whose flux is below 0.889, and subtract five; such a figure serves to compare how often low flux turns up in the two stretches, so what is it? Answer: -4.44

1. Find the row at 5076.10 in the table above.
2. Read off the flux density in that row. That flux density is 0.907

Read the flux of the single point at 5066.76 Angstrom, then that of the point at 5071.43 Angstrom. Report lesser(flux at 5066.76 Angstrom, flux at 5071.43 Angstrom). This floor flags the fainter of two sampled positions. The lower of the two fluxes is 0.892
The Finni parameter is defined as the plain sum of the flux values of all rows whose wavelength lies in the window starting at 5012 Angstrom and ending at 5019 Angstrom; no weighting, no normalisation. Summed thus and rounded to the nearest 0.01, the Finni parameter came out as 2.55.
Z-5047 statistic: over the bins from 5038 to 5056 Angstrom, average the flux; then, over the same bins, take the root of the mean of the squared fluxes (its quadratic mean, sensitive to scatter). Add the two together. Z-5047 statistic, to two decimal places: 1.79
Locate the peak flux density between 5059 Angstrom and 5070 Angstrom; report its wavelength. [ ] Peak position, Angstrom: 5059.77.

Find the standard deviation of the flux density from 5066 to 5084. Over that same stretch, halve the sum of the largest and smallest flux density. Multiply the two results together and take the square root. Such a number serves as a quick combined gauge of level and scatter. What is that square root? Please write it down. 0.12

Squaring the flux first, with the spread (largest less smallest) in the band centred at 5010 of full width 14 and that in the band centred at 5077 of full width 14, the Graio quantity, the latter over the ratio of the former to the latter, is 0.33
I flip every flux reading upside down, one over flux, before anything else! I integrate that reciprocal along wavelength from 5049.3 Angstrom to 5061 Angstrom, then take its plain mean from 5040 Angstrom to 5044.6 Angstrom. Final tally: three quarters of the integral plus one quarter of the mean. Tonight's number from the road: 10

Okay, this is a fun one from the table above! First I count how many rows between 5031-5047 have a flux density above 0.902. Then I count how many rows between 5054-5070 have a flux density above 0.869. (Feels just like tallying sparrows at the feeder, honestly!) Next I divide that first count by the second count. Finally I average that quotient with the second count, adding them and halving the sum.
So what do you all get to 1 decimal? 3.6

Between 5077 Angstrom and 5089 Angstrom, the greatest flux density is 0.902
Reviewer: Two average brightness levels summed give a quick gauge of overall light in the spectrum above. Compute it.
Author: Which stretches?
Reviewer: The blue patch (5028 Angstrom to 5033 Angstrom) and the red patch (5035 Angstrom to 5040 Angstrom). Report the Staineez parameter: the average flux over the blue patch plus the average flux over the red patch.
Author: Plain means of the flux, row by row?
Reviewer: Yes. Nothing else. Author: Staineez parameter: 1.77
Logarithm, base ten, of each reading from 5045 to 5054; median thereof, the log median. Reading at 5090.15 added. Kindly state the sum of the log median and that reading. 0.877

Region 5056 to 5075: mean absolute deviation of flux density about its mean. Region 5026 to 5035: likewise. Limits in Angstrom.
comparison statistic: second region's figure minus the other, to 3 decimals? -0.003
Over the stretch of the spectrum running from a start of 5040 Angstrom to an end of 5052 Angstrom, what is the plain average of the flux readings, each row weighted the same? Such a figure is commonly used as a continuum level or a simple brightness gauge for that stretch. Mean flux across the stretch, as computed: 0.893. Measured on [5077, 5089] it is 0.883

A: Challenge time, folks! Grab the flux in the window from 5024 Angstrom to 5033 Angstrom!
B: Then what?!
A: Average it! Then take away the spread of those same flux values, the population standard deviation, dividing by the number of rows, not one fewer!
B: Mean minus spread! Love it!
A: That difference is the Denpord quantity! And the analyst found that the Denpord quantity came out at 0.886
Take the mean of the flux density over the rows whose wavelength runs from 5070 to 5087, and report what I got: 0.89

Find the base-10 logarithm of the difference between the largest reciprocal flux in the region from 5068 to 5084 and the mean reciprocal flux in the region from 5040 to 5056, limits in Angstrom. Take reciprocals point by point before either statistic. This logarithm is -1.4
